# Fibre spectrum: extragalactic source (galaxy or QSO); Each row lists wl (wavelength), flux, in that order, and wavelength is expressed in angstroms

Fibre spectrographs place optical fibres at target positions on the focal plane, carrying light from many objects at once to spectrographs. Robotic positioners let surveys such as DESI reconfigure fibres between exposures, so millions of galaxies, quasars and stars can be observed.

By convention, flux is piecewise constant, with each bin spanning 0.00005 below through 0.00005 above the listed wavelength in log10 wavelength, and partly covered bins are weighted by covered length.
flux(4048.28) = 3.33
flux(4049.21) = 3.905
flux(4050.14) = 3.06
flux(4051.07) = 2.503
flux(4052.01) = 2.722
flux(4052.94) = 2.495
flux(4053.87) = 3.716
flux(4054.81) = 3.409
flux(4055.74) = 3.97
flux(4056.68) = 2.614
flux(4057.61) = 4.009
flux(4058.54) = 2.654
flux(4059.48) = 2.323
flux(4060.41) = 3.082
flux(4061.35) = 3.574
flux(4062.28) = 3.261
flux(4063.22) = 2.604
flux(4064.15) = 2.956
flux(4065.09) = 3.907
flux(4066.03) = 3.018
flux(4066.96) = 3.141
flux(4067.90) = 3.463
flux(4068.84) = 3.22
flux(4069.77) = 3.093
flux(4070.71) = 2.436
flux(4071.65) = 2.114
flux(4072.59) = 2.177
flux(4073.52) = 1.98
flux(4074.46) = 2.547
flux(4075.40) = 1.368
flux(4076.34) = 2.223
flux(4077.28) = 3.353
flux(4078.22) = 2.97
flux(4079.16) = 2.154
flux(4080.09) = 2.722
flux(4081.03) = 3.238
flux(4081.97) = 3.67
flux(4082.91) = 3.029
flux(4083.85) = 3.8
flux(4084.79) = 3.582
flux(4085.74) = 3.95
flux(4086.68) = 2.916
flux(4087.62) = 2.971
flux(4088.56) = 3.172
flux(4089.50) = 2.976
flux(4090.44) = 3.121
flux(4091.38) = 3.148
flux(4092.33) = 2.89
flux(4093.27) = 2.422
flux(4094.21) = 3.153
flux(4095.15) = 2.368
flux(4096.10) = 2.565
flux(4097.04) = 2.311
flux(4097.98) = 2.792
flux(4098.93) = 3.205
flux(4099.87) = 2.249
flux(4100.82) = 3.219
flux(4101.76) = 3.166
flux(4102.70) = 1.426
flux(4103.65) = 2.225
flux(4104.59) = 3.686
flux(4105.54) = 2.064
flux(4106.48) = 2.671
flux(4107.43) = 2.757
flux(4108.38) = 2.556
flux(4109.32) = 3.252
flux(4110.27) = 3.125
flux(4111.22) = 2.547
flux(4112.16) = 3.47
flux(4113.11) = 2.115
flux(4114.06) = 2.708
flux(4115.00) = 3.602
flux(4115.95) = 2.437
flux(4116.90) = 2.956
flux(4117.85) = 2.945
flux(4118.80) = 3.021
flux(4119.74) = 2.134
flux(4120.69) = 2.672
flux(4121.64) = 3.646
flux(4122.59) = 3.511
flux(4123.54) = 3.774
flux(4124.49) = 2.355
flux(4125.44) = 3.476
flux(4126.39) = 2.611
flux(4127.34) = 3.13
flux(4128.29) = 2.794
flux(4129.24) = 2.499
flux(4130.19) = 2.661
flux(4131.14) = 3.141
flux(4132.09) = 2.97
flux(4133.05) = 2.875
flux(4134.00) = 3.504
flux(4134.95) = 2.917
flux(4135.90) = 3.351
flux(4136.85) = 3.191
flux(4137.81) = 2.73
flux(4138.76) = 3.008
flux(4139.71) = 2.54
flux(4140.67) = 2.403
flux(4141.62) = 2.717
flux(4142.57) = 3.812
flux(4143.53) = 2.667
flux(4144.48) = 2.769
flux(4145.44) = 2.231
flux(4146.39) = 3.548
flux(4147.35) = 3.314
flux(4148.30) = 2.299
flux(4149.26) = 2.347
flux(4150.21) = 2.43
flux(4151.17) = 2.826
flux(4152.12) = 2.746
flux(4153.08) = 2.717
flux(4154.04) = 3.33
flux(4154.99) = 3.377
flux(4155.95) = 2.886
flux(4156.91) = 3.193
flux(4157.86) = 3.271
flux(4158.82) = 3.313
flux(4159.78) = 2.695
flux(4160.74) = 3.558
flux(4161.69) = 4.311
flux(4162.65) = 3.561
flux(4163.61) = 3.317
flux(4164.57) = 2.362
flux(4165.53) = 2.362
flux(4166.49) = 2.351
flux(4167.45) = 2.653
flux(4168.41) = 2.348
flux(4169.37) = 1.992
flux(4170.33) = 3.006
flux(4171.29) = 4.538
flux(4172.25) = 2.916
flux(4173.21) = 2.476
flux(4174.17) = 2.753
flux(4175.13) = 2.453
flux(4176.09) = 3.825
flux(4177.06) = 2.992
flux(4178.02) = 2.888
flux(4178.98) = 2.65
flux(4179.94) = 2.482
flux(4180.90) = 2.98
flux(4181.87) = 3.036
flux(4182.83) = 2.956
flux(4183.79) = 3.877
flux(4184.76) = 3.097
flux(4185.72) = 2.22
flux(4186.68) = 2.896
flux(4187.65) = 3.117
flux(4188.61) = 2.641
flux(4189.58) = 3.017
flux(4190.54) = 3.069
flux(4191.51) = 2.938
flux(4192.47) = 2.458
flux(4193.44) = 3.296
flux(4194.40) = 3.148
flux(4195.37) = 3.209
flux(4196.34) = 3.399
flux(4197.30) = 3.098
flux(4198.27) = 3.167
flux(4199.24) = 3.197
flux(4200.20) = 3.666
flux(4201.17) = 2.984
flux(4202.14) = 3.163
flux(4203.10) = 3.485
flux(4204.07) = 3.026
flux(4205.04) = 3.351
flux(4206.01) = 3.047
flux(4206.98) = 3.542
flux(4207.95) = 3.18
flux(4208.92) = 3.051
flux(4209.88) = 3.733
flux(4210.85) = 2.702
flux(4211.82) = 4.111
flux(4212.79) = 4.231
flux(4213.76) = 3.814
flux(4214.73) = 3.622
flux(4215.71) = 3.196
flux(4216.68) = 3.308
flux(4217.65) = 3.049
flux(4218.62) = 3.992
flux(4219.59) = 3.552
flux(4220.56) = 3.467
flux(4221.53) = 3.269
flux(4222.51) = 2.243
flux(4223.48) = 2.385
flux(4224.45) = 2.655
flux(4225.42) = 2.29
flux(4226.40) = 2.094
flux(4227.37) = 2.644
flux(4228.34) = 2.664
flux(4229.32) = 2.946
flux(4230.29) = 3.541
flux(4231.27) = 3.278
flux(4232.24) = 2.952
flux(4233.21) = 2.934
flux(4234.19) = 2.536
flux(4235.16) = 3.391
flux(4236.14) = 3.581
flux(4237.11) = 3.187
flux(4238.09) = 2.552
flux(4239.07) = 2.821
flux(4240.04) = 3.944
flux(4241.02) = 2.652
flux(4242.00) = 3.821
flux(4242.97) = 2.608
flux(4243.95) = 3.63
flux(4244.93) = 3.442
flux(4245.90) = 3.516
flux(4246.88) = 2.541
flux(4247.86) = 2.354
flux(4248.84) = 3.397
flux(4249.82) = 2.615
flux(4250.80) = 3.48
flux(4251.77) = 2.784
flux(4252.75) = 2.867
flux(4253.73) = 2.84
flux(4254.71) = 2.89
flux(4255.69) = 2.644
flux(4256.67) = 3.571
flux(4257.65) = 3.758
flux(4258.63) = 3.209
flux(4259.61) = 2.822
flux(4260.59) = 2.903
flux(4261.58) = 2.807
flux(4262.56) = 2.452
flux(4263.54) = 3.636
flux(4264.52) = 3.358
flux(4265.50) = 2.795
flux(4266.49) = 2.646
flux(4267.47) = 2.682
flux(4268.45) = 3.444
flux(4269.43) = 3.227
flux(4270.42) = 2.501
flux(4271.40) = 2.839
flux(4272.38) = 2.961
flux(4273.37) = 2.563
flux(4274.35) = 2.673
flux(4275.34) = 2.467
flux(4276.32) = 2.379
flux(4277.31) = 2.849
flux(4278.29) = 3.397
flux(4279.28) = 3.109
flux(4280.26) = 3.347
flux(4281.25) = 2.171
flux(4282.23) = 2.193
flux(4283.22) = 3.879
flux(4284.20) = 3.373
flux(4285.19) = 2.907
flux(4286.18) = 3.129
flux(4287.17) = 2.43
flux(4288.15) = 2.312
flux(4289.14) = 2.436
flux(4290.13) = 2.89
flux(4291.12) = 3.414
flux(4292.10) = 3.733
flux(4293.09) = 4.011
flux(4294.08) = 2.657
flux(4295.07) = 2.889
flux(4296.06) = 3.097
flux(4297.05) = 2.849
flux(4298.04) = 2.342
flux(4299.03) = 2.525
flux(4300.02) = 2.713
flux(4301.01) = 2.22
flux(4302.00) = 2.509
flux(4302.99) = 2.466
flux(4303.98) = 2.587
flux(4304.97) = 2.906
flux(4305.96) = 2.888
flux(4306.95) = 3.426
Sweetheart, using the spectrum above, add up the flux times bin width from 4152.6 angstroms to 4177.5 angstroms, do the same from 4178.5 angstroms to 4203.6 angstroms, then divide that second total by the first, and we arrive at 1.02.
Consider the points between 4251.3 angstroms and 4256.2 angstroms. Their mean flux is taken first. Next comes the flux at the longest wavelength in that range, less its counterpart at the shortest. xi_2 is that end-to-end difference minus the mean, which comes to -2.9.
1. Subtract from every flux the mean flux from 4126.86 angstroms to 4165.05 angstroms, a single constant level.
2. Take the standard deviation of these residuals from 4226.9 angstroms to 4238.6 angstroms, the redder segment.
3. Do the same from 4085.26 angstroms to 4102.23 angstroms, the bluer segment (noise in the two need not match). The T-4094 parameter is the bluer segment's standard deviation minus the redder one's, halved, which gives 0.02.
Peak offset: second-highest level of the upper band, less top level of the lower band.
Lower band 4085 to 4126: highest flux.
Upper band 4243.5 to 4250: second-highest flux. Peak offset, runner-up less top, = -0.43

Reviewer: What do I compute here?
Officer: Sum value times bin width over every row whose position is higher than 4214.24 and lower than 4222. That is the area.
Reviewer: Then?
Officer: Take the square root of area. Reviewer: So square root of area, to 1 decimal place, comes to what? 5.2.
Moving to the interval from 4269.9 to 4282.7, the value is 5.9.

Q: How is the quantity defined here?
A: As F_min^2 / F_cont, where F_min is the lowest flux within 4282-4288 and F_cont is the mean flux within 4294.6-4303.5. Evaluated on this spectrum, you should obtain 1.8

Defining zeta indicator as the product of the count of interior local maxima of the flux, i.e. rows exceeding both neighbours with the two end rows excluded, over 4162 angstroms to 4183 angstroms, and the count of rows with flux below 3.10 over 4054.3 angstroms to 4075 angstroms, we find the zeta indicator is 65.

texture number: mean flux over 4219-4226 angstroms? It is 2.84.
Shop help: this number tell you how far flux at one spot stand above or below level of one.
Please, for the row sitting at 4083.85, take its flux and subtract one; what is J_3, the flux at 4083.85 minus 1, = 2.8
